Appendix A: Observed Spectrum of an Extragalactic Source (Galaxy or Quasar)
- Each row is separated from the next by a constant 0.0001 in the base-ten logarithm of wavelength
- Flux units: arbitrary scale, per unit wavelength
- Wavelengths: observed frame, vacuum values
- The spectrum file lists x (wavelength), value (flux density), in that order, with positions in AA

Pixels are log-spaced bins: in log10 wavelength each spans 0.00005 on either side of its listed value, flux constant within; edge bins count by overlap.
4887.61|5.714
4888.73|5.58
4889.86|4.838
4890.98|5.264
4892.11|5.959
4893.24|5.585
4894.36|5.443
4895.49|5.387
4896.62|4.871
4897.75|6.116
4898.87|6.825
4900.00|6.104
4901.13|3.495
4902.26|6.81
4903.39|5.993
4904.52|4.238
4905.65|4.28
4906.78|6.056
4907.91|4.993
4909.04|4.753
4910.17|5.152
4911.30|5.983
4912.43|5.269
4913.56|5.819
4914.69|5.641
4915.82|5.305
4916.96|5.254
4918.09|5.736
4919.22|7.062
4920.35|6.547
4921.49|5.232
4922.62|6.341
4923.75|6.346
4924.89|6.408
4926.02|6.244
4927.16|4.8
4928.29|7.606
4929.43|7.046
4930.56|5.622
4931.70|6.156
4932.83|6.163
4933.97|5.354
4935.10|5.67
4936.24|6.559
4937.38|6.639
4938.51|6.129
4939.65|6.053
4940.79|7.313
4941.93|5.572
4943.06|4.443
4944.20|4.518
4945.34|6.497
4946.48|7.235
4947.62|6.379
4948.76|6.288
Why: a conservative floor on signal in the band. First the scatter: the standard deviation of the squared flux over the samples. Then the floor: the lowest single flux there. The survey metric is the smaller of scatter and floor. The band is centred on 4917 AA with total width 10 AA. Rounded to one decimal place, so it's 5.2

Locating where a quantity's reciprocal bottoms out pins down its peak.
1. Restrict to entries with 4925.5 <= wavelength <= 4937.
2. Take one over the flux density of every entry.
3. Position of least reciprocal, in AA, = 4928.29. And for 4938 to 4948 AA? 4940.79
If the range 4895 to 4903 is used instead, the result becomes 4898.87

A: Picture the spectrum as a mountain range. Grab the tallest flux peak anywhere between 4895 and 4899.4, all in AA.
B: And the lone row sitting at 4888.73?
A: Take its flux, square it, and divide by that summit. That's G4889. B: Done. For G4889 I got 4.6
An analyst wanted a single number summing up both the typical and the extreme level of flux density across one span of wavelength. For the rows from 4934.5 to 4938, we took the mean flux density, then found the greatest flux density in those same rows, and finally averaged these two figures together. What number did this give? 6.46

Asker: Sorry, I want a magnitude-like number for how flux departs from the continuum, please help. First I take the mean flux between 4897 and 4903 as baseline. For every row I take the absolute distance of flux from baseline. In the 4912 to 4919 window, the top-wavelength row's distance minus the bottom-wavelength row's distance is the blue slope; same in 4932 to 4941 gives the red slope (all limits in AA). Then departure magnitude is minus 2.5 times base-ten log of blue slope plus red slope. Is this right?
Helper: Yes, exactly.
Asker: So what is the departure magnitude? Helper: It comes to 0.4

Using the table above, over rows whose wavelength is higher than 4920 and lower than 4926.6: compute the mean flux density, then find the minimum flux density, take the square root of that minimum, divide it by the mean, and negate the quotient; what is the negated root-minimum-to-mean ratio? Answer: -0.37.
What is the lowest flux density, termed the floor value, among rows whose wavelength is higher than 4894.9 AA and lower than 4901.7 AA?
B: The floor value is 3.495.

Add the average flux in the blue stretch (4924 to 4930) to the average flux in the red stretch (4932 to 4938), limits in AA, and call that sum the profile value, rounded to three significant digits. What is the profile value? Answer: 12.5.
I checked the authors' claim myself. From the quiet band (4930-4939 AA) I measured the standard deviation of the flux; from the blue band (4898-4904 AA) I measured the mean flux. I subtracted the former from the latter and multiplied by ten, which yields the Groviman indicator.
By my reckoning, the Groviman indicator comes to 54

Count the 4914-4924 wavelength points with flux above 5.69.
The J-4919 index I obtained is 5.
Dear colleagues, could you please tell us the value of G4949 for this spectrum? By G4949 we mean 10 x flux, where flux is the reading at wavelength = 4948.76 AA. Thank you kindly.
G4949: 62.9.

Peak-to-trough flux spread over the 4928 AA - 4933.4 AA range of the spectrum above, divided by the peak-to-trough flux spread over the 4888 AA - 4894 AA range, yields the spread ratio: 1.8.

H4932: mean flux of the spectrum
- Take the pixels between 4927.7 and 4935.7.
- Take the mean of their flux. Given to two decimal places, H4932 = 6.23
